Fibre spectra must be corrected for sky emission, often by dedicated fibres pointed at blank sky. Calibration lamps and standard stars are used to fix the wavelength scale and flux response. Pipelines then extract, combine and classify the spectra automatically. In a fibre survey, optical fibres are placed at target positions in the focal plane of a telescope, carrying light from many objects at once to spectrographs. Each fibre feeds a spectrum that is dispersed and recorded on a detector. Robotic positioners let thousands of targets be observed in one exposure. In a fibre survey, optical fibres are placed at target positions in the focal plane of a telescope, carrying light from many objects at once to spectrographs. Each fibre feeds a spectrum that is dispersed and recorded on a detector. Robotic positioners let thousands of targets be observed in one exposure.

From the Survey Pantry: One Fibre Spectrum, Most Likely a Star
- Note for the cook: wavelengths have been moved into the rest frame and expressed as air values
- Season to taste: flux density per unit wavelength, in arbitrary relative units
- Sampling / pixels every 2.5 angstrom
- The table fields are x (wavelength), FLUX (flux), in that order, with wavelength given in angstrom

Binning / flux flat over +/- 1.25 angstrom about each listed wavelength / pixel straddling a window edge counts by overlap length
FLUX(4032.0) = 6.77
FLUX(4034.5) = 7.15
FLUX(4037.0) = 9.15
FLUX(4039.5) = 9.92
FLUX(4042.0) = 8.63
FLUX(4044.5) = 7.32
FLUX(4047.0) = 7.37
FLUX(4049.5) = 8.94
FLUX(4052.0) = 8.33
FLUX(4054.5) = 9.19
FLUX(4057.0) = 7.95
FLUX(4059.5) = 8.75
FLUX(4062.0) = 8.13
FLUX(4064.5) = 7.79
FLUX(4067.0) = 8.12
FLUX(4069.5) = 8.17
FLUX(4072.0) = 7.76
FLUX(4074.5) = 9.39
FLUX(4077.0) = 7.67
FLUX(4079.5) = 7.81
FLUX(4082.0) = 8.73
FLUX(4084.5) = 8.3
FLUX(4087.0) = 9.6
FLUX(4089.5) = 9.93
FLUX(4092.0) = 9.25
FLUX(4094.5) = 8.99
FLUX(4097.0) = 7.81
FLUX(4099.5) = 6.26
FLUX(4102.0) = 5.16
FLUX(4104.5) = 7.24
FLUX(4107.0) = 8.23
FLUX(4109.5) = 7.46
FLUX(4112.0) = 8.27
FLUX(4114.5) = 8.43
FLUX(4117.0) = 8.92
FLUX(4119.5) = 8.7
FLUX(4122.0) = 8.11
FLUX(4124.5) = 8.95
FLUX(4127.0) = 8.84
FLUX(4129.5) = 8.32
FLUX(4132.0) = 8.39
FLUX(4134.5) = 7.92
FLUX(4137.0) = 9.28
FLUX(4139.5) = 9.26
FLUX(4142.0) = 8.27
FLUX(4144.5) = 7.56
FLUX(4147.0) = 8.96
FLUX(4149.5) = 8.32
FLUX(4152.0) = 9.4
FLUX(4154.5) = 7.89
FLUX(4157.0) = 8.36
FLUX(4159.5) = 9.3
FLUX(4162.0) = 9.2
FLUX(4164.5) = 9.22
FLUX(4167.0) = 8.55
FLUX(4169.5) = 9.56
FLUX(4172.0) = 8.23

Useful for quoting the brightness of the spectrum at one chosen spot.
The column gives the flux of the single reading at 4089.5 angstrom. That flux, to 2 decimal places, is 9.93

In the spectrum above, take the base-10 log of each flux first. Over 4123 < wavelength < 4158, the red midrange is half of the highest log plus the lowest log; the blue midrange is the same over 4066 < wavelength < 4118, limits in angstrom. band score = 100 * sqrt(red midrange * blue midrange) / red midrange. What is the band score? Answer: 96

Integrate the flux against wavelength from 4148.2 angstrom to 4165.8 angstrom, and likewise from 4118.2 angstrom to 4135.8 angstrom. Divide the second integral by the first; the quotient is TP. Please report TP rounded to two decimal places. 0.96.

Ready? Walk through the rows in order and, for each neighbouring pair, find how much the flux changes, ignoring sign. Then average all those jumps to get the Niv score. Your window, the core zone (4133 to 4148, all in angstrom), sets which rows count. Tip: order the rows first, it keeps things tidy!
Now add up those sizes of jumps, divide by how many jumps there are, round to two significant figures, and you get 0.90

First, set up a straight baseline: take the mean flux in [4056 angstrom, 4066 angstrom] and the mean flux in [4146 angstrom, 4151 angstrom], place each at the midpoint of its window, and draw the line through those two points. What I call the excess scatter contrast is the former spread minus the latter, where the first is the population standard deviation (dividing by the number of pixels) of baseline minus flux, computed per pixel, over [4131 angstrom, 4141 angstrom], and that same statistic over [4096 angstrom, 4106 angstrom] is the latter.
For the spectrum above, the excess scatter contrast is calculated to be -0.44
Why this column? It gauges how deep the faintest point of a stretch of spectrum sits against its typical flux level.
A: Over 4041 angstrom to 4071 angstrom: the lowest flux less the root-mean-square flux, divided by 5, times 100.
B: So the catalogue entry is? -18.5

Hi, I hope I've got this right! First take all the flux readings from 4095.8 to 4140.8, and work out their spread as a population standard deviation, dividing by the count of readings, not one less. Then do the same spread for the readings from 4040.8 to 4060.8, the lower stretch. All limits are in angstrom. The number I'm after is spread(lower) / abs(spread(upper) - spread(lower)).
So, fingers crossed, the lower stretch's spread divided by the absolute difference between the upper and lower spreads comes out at 1.8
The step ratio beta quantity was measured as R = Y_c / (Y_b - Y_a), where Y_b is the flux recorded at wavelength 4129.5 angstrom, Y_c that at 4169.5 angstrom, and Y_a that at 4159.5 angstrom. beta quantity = -10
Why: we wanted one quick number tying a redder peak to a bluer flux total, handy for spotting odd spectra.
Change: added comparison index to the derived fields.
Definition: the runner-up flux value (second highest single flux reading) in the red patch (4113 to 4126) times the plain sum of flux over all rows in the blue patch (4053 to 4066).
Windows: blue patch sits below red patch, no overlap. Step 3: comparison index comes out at 373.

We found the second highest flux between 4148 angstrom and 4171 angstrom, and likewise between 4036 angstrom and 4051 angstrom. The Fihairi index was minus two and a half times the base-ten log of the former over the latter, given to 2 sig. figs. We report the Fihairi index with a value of -0.029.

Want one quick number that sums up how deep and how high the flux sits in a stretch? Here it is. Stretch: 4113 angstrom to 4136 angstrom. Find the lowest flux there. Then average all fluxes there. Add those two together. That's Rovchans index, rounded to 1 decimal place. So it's 16.4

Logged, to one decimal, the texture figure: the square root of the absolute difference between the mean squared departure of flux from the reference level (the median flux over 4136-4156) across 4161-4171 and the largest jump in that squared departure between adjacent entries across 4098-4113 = 3.1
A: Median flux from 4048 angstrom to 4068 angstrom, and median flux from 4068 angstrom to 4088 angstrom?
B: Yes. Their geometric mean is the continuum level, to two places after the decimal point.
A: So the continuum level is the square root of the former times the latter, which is 8.23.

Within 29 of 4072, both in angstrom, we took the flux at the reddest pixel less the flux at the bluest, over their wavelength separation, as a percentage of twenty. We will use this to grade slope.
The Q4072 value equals -0.10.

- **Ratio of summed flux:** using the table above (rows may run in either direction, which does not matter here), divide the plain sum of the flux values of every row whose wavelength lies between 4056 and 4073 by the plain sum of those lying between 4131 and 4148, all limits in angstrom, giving 0.95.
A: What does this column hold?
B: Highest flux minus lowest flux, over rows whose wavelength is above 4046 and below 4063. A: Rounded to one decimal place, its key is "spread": 1.8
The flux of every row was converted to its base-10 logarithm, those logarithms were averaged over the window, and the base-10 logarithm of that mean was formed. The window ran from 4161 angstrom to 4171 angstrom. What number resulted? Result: -0.018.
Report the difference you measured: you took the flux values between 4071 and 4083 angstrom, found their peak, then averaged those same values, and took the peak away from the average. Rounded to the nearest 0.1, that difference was -1.1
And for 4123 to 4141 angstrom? -0.6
